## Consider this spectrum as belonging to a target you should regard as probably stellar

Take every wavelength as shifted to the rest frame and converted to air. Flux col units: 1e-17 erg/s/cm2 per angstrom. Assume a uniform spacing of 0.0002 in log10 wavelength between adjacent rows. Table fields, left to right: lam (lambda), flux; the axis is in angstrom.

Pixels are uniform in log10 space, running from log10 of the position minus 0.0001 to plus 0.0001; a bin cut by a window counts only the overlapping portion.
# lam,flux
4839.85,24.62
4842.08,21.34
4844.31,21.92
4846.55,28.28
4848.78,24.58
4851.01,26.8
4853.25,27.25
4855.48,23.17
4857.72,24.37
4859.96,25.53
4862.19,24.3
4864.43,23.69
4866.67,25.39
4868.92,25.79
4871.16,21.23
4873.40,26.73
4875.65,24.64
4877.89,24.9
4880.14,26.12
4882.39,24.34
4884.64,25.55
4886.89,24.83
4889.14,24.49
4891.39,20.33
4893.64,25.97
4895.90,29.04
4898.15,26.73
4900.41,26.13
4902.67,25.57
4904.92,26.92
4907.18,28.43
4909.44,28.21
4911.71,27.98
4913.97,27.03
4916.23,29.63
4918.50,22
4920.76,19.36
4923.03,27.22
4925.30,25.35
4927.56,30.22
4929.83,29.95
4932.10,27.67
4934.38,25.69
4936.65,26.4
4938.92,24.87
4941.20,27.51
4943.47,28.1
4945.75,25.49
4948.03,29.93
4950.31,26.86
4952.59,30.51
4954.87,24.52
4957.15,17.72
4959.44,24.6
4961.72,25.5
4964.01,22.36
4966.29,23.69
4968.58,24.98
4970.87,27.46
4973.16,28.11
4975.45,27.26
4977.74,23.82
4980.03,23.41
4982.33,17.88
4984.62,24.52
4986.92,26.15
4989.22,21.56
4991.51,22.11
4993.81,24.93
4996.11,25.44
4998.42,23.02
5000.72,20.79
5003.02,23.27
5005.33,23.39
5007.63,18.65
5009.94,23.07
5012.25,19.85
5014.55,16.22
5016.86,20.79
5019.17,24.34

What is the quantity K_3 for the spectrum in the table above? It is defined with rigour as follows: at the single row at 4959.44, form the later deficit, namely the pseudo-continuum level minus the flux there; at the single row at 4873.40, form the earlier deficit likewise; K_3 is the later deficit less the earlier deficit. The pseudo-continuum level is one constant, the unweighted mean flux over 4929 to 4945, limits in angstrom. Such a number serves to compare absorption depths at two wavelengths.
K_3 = 2.1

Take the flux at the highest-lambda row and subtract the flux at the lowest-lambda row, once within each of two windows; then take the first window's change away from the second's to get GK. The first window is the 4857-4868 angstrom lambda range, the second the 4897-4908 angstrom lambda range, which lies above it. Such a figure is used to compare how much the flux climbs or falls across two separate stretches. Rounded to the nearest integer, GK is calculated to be 1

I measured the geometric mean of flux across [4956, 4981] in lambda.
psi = 24.3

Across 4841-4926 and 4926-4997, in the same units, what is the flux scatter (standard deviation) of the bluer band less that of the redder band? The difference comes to -0.7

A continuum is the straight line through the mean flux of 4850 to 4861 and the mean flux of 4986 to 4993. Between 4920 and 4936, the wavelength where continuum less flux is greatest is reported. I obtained 4920.76 angstrom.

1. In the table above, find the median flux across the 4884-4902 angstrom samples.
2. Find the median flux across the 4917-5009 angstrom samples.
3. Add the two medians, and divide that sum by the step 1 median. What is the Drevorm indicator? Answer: 1.97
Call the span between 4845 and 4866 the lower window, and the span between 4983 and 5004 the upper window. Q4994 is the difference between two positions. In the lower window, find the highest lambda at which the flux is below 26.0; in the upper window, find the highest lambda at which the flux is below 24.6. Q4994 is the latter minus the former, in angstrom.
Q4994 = 138.6 angstrom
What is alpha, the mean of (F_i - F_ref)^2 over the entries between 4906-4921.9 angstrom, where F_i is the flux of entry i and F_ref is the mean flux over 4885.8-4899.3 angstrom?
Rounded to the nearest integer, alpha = 13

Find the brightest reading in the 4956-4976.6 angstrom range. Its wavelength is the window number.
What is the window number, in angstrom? 4973.16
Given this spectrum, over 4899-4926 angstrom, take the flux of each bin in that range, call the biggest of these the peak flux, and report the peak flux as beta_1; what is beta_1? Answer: 29.63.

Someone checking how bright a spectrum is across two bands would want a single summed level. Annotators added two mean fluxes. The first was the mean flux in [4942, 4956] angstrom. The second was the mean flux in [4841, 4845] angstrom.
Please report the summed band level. 49.2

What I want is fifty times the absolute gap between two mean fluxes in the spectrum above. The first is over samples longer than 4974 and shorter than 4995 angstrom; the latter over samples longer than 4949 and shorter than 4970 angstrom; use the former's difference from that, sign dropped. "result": 51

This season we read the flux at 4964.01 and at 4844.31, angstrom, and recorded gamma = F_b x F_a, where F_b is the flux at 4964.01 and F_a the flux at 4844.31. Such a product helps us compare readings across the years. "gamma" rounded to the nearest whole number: 490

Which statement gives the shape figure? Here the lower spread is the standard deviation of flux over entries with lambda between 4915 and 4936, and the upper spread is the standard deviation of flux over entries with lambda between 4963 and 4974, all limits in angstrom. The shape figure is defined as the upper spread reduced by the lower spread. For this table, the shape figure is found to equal -1.3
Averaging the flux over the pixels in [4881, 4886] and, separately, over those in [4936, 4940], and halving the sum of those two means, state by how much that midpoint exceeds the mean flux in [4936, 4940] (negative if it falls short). -0.3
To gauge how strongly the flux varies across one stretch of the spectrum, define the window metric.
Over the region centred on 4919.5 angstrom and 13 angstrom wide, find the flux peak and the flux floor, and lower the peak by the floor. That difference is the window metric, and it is 10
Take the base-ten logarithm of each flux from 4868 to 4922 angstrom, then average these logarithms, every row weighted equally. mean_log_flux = 1.40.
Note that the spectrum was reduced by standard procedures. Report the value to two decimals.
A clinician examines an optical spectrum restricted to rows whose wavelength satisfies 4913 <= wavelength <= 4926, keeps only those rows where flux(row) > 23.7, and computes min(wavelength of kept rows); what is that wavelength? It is 4913.97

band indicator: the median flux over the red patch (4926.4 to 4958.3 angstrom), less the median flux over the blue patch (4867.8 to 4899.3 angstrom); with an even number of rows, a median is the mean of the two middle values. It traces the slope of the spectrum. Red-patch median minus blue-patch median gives 2.0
